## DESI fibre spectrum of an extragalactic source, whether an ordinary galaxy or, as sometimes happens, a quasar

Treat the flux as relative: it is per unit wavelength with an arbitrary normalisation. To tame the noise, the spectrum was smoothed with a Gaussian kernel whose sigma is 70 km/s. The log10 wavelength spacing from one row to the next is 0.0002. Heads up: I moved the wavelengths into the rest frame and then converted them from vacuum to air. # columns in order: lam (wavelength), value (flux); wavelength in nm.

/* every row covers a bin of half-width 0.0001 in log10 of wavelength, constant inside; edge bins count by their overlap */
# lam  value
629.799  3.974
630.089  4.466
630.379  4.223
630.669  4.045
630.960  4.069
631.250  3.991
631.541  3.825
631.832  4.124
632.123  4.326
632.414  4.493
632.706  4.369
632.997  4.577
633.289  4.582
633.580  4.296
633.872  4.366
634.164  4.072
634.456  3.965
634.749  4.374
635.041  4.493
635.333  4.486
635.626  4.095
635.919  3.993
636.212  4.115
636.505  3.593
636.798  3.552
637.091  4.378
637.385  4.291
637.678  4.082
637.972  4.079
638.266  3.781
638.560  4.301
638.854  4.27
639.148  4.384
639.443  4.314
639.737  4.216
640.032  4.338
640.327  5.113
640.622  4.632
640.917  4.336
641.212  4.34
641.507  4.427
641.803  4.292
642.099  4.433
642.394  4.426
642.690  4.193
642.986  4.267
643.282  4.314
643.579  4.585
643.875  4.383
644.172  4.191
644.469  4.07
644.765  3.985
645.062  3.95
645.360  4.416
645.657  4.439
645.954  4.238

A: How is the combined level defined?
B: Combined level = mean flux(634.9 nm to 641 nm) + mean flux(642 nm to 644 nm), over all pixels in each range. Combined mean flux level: 8.60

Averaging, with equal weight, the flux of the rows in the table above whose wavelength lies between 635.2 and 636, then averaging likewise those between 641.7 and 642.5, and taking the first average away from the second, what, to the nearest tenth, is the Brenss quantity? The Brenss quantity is 0.2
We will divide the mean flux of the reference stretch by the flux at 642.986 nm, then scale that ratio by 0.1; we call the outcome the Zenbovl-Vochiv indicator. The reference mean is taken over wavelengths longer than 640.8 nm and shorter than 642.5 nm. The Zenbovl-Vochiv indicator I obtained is 0.103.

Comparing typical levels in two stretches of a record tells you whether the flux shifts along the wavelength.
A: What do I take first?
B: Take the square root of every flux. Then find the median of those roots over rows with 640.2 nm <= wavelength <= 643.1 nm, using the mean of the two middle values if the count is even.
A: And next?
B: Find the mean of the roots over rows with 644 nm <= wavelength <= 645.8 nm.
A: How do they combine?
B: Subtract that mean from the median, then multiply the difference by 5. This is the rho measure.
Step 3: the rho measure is 0.25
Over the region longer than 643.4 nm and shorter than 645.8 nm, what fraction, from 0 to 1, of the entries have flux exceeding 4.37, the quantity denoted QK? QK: 0.50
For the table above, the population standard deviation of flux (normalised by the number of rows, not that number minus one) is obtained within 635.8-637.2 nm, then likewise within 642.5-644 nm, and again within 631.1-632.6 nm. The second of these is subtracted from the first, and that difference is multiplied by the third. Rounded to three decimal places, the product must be 0.043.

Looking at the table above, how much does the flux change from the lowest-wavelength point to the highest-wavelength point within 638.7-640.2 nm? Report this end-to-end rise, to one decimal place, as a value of 0.1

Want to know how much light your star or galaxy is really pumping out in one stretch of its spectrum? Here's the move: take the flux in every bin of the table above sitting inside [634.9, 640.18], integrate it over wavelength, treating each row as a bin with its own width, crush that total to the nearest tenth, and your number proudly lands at 21.9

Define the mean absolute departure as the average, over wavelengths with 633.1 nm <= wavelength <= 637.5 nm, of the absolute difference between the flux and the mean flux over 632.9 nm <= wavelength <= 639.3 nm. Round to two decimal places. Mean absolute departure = 0.25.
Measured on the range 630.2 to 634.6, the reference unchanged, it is 0.20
